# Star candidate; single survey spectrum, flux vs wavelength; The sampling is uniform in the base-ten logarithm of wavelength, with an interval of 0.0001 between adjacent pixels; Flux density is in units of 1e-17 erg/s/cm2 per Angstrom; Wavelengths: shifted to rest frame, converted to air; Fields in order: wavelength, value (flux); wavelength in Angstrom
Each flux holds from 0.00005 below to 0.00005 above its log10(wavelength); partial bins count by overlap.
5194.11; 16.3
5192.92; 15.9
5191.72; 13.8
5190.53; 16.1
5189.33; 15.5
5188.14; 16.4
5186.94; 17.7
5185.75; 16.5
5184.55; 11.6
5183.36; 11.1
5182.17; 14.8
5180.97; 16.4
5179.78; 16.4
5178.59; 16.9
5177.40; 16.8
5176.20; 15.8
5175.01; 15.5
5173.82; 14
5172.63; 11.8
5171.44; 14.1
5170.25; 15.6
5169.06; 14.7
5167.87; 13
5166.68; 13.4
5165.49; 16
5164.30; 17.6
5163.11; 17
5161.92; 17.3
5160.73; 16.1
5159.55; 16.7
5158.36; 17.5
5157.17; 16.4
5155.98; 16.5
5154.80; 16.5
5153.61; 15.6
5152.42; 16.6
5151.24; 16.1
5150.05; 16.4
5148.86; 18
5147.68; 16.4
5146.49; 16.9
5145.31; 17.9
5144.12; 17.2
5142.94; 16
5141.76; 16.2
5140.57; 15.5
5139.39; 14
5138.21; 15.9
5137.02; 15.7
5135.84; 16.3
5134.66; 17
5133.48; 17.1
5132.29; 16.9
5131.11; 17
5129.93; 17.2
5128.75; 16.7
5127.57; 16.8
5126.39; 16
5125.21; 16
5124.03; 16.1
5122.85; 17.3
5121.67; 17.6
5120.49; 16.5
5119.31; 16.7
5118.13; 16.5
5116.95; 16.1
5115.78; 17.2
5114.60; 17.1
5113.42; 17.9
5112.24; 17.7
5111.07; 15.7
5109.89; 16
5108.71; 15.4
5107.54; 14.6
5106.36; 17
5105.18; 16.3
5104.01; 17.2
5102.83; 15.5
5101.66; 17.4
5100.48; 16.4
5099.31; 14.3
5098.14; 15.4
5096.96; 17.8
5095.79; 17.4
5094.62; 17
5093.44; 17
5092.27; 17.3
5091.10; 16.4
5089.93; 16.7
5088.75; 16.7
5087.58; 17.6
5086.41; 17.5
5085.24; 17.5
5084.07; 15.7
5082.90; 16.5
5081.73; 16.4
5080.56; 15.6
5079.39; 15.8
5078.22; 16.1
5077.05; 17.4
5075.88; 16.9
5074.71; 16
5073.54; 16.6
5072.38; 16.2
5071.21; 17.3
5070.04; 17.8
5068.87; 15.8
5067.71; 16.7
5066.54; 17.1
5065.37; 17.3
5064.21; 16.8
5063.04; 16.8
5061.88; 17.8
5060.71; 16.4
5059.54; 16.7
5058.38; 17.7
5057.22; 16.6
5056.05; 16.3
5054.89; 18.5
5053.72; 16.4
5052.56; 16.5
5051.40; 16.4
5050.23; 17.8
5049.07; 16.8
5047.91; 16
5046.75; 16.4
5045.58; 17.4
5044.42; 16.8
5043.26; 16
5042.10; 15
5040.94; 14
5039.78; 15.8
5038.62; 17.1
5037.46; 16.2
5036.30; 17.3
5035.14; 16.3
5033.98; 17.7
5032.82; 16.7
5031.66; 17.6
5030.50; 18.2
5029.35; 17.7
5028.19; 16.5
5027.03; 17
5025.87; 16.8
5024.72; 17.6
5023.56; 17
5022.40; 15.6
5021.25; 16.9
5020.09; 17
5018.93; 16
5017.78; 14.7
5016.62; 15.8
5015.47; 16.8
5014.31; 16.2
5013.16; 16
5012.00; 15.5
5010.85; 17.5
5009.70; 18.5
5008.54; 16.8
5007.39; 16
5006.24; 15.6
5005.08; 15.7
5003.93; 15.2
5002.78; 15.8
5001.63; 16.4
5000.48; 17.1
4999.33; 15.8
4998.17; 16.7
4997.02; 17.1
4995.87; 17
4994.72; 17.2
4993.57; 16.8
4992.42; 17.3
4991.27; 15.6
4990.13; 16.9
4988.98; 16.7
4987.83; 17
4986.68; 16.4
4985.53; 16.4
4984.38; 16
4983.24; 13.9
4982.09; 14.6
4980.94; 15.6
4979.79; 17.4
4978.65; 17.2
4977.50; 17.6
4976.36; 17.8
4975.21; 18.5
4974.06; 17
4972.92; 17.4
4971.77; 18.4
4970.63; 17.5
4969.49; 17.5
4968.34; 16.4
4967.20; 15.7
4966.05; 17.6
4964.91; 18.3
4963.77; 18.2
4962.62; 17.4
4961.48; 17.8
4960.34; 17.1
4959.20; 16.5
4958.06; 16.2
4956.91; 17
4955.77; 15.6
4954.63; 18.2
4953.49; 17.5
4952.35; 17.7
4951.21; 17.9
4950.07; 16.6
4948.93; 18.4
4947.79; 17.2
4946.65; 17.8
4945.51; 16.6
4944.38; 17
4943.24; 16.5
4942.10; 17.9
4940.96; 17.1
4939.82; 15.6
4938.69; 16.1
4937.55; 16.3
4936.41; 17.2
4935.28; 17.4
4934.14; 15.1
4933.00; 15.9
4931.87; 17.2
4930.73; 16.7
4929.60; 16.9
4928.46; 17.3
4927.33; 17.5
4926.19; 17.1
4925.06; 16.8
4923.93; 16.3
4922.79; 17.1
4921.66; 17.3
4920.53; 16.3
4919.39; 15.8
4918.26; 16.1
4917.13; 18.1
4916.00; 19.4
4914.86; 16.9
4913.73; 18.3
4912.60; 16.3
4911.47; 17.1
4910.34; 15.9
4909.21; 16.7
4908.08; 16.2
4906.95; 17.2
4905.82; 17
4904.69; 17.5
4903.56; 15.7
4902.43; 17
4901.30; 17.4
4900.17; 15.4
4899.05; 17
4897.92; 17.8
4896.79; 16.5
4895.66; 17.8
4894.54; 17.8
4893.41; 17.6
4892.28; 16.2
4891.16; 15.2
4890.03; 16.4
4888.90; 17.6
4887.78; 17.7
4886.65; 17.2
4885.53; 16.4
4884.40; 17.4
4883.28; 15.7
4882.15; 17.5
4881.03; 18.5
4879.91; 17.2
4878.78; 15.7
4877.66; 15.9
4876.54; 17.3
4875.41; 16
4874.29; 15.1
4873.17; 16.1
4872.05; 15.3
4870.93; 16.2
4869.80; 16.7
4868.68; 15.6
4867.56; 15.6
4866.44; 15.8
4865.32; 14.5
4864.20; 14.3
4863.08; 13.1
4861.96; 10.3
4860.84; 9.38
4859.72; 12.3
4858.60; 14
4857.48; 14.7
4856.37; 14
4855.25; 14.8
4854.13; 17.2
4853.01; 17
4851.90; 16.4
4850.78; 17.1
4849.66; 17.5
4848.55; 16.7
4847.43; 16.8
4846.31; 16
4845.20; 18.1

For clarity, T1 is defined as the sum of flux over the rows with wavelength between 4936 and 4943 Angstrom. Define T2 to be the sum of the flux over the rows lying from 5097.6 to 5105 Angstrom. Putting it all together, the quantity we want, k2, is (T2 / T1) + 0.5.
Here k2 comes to 1.46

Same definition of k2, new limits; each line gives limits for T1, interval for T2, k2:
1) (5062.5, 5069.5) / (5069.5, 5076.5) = 1.50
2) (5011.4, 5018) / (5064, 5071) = 1.57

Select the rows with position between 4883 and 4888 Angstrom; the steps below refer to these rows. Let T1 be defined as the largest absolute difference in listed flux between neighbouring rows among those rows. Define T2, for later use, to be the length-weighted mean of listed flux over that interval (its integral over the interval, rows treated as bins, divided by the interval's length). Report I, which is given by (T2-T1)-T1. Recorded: 13.5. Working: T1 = 1.7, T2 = 16.9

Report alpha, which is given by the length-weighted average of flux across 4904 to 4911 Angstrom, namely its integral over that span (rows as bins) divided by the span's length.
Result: 16.7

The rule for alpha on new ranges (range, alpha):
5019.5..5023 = 16.5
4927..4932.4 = 17.1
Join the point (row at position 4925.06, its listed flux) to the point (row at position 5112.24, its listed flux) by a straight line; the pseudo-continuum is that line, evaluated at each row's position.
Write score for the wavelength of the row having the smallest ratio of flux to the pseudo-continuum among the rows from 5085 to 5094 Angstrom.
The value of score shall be 5091.10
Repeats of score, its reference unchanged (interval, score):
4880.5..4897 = 4891.16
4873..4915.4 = 4874.29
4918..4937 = 4934.14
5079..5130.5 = 5099.31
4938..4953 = 4939.82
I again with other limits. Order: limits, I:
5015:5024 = 13.4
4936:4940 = 14.5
